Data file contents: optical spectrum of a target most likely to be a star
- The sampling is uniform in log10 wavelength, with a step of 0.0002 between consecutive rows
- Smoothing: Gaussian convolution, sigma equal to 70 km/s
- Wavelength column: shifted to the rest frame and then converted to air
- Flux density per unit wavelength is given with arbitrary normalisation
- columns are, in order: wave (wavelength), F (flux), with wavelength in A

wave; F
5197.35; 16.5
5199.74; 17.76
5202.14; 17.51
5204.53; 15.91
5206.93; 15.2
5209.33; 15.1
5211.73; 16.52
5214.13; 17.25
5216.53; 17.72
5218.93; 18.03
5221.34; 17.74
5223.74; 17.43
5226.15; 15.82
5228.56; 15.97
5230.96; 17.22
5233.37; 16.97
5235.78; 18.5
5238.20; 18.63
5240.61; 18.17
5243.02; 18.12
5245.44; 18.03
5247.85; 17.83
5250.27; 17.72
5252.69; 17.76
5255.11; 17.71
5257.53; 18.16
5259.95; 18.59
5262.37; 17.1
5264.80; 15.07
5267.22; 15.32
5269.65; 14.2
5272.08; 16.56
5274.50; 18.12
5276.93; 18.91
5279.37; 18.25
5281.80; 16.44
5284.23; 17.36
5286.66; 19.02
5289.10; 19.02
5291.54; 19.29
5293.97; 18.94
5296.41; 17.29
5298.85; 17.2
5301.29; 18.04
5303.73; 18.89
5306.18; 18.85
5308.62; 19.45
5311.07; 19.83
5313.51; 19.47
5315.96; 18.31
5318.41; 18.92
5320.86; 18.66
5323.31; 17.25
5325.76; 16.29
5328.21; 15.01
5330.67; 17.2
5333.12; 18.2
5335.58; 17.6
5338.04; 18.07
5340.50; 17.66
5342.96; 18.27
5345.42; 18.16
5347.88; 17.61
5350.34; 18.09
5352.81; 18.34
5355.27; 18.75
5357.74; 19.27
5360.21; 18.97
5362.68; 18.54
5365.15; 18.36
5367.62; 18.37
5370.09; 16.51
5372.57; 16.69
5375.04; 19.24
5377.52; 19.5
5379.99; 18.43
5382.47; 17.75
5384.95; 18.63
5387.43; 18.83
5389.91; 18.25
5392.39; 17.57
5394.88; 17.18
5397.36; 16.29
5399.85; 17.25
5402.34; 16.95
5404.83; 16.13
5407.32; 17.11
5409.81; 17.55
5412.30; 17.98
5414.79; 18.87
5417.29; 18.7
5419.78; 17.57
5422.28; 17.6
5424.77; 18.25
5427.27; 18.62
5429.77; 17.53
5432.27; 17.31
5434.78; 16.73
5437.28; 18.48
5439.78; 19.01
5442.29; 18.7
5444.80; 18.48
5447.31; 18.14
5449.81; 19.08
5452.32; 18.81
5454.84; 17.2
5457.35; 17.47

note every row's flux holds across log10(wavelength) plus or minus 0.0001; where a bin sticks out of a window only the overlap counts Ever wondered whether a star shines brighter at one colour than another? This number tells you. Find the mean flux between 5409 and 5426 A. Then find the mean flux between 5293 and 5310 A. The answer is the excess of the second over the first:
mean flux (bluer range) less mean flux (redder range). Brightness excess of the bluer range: 0.3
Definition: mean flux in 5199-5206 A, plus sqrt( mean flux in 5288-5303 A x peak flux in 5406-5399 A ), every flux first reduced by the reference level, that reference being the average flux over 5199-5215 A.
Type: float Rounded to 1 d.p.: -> 1.8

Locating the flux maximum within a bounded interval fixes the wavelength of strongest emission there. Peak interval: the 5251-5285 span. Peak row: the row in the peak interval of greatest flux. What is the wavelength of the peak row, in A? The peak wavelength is 5276.93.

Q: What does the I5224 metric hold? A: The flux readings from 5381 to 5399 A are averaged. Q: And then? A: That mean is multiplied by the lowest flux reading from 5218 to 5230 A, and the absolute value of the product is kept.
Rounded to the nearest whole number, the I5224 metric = 281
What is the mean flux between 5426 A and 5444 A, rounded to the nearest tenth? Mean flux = 18.1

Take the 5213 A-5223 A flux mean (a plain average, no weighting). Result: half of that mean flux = 8.84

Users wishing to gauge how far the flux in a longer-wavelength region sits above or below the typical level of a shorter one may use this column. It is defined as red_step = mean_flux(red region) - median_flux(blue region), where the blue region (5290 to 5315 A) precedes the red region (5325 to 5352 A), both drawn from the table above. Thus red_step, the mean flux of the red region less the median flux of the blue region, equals -1.4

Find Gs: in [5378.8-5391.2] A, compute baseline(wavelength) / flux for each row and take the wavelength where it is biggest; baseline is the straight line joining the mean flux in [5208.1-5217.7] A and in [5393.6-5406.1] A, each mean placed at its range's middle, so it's 5382.47 A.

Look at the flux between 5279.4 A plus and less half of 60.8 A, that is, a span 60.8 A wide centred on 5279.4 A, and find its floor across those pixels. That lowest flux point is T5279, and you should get 14.2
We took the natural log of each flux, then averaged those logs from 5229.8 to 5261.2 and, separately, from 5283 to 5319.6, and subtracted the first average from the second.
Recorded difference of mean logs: 0.038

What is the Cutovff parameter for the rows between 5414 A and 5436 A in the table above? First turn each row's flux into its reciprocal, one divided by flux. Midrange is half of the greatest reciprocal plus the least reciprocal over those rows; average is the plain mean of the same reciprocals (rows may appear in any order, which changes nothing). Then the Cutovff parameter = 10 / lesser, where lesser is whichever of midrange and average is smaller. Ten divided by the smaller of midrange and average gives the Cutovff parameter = 179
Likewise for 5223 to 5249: 175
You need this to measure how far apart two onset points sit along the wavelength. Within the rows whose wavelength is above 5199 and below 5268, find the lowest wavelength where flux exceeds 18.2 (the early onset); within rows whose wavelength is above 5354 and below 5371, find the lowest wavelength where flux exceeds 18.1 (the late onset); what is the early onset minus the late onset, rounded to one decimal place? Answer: -119.5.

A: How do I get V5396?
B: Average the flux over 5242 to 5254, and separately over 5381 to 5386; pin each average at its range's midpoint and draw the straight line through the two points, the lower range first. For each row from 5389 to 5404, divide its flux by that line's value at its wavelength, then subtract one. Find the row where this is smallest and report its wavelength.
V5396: 5397.36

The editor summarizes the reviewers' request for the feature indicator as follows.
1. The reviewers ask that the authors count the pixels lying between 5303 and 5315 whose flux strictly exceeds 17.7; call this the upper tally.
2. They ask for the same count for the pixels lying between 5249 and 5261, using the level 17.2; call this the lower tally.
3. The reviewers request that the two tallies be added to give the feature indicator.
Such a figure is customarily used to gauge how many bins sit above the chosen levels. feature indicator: 10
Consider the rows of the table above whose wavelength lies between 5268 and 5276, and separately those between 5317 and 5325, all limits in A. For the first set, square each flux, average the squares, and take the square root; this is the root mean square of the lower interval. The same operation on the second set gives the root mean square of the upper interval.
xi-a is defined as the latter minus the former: 1.9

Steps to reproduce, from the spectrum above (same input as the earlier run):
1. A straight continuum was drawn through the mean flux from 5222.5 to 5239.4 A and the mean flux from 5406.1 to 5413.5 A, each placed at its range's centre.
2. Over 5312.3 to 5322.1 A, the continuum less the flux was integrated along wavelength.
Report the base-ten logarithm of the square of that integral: 2.31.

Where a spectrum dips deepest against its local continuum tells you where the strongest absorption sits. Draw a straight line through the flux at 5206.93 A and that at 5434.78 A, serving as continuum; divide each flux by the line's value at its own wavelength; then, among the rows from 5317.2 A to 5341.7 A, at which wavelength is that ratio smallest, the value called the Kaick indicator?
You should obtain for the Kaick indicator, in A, 5328.21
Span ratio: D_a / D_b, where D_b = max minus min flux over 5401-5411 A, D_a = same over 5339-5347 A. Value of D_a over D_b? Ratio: 0.43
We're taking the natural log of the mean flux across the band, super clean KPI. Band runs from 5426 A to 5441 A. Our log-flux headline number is 2.89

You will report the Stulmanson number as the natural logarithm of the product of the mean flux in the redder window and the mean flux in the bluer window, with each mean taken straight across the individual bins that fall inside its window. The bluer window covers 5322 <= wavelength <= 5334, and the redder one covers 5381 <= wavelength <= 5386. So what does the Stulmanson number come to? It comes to 5.72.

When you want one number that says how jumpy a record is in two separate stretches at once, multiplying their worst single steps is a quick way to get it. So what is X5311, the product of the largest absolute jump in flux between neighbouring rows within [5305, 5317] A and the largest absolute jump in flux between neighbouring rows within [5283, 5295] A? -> 1.9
